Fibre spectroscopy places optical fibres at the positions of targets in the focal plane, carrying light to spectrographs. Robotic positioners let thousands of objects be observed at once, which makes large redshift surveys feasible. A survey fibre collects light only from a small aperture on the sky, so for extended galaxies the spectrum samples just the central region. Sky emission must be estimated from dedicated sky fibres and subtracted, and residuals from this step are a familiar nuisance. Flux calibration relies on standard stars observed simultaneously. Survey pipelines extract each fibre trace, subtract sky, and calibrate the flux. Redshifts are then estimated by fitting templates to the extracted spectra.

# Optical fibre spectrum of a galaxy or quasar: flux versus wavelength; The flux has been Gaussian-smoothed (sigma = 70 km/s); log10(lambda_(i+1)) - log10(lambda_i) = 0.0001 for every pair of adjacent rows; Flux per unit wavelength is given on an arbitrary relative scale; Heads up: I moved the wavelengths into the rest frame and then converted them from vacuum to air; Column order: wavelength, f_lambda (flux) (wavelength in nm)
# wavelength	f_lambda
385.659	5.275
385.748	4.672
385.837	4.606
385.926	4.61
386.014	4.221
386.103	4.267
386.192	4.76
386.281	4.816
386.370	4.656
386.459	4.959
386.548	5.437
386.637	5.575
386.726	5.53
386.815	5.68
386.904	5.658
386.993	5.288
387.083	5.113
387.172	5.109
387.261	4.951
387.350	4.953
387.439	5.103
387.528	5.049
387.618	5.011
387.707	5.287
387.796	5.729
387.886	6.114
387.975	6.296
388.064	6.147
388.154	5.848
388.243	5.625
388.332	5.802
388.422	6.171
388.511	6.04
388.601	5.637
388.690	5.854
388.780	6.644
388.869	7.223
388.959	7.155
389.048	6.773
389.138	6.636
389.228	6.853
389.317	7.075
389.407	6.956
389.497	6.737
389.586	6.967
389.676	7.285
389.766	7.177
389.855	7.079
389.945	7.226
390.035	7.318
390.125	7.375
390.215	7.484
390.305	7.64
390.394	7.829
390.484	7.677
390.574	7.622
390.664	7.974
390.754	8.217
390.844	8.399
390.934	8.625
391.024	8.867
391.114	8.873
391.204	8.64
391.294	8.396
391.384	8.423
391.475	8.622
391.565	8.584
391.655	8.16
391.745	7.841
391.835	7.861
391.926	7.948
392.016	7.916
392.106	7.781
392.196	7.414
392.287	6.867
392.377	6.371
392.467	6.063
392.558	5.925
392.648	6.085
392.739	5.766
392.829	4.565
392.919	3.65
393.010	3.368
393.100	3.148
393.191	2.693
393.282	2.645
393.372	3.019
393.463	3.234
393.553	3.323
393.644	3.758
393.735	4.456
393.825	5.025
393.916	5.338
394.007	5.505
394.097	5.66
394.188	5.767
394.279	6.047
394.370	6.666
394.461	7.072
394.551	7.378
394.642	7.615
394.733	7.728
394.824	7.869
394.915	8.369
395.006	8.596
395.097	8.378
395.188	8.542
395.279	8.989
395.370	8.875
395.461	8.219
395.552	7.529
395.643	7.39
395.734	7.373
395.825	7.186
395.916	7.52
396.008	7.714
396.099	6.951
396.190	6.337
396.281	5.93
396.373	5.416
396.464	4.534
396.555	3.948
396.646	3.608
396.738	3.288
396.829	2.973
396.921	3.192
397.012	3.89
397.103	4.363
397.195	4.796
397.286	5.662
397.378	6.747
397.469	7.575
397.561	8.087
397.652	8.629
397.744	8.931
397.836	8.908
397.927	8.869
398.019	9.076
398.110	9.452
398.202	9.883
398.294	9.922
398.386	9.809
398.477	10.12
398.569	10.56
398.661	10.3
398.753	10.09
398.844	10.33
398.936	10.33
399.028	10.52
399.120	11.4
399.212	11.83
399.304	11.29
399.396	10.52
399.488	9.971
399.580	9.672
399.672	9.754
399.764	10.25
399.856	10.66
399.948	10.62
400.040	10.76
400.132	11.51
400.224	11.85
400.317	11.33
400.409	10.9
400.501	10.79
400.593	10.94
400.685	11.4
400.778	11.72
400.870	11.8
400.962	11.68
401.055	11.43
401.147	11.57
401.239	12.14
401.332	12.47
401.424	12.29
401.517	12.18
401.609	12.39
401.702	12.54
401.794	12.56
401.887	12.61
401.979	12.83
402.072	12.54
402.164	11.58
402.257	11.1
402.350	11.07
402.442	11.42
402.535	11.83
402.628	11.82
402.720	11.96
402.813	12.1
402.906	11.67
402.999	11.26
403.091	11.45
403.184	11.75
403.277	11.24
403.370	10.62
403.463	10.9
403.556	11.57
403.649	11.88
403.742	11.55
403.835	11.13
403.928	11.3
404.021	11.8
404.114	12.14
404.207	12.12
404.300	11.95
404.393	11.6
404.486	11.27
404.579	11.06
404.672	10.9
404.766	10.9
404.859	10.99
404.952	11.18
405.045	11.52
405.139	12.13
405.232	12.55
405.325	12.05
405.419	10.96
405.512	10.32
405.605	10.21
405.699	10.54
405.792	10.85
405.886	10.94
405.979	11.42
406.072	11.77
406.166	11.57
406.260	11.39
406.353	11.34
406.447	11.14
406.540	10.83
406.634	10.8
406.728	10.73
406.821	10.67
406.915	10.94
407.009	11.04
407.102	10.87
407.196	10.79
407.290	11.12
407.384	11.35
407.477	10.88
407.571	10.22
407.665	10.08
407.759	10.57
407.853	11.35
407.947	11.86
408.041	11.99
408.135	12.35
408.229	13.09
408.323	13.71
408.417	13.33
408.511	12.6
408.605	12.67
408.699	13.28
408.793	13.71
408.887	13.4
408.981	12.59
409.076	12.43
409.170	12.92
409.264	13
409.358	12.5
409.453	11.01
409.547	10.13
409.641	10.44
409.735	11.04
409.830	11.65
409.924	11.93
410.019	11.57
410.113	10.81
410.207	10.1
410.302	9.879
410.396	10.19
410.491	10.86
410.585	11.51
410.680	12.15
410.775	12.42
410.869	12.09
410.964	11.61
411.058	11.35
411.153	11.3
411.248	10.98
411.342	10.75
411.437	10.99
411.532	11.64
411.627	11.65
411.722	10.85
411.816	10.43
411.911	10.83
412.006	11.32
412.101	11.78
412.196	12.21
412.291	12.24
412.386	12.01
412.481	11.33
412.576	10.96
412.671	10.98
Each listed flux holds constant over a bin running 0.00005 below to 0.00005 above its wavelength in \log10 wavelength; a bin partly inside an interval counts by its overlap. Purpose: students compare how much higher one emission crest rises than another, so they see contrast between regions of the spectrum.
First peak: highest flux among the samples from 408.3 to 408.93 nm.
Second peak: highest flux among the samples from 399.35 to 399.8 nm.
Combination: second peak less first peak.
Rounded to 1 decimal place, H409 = -3.2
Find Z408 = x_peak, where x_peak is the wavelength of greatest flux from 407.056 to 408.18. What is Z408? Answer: 408.135 nm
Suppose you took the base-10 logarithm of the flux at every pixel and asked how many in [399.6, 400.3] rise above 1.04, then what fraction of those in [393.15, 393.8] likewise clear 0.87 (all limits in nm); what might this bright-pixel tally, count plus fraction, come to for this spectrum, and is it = 2.0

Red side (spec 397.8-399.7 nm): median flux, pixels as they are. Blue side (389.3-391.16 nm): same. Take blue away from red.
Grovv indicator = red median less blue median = 2.6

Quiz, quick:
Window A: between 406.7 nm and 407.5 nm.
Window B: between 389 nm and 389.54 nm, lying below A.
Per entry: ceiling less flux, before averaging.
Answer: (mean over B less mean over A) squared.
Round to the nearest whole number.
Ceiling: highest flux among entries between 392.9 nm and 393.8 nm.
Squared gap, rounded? 17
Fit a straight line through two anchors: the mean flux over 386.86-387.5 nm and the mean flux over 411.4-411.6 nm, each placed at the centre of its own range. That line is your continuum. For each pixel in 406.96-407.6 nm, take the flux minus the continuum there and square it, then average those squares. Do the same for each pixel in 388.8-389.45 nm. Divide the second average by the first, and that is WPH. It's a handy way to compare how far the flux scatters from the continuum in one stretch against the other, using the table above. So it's 3.2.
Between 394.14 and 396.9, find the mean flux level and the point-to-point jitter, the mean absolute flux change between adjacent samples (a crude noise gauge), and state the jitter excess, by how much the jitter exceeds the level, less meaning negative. -6.4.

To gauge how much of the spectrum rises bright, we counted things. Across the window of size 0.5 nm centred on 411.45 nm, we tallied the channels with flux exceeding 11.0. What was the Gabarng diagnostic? 2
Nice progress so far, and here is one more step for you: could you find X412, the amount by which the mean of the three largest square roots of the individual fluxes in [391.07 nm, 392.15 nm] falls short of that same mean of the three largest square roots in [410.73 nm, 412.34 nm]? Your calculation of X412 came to 0.55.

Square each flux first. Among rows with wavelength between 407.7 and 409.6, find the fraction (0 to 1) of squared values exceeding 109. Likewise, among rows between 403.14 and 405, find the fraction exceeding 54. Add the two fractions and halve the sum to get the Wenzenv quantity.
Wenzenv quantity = 1.0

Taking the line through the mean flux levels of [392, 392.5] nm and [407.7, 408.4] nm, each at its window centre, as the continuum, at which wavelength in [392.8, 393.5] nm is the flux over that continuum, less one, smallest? 393.282 nm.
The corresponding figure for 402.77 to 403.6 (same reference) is 403.370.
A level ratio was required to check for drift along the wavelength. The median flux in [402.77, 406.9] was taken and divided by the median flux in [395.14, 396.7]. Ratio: 1.5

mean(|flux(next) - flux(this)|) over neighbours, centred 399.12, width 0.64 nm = 0.47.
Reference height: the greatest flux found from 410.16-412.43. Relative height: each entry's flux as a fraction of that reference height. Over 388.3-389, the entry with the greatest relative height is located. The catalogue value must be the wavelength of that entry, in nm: 388.869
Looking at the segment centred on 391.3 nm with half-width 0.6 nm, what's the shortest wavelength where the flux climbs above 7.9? 390.754 nm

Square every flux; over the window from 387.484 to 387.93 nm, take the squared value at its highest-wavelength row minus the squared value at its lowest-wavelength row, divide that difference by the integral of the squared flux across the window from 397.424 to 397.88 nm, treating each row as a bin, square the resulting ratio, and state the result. 0.13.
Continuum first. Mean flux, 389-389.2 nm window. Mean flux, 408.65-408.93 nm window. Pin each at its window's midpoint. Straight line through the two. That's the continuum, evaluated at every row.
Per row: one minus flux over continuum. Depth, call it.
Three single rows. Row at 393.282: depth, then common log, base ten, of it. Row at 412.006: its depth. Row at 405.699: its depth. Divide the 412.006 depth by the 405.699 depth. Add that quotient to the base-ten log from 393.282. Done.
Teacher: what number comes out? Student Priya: 1.31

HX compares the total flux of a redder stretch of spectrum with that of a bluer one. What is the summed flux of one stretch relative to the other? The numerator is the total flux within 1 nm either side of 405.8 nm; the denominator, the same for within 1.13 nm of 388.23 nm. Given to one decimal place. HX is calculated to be 1.6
